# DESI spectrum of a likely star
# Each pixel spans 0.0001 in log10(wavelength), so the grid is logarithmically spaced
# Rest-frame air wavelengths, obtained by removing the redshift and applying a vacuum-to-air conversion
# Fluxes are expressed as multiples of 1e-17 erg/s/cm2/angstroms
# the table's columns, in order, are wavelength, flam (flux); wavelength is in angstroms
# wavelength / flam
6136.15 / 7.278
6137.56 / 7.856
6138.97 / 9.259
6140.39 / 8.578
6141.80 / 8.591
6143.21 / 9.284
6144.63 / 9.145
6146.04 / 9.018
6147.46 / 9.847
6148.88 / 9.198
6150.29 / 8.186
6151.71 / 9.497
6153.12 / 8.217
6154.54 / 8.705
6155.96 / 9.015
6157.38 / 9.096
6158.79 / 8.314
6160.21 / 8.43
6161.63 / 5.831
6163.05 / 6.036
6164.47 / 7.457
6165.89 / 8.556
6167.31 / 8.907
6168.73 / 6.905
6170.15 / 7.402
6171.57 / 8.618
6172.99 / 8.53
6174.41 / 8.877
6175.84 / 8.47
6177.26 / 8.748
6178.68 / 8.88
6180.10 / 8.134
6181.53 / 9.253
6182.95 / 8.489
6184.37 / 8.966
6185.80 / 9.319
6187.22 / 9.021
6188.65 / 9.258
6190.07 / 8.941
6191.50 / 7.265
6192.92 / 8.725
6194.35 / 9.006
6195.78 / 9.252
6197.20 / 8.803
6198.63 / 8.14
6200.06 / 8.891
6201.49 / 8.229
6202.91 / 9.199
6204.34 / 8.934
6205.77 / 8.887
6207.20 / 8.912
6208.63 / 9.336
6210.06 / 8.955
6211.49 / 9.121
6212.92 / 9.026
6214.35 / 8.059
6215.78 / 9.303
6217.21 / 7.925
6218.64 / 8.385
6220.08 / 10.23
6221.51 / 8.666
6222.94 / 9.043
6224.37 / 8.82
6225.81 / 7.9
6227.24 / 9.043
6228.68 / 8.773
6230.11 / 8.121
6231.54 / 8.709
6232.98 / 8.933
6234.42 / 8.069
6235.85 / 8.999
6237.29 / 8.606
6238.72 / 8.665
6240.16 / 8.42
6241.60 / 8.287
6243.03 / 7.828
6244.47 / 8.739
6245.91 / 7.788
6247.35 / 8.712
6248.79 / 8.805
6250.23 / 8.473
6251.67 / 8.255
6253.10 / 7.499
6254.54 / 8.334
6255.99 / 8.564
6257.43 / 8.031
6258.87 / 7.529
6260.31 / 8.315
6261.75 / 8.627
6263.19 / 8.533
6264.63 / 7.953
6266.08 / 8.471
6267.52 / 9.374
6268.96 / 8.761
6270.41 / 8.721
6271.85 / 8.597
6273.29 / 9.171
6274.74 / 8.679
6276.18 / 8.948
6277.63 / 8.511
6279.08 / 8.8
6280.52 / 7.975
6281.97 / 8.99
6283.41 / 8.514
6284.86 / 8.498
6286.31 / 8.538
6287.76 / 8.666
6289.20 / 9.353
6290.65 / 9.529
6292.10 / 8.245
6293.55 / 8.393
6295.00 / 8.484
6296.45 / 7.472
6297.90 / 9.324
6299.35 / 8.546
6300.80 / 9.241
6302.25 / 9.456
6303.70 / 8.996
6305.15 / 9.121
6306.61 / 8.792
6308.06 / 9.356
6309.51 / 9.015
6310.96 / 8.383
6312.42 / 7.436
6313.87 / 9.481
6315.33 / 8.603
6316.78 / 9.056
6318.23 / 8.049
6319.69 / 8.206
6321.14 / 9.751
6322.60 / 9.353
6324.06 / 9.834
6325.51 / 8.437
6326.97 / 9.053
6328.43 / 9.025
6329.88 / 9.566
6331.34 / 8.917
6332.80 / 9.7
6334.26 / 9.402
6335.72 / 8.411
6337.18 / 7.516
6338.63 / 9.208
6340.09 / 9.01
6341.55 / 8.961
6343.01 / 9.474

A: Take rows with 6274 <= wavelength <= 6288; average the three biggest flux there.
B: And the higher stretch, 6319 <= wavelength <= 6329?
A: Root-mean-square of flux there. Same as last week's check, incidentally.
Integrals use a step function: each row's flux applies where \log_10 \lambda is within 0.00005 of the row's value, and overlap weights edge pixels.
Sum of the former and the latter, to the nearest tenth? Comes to 18.0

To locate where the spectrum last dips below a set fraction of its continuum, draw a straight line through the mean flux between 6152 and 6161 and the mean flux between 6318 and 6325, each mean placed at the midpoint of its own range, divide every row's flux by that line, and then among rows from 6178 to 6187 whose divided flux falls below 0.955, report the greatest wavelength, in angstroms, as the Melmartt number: 6180.10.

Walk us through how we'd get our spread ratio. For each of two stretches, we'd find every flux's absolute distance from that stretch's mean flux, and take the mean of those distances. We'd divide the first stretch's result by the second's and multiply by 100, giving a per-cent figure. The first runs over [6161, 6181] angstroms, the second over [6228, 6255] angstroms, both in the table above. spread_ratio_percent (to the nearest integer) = 261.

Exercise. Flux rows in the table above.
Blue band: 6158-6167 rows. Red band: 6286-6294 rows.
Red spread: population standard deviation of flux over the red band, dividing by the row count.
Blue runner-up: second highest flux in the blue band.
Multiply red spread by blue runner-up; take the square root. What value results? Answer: 2.02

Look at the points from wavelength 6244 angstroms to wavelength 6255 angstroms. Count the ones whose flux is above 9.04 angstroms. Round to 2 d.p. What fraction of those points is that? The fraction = 0.00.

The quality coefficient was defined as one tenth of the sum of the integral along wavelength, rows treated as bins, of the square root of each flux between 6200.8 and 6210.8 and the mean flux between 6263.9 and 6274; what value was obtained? 3.86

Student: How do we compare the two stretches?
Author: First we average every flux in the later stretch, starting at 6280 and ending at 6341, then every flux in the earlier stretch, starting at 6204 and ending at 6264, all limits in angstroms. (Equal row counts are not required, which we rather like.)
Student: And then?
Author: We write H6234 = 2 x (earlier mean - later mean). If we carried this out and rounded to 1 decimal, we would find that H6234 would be -0.5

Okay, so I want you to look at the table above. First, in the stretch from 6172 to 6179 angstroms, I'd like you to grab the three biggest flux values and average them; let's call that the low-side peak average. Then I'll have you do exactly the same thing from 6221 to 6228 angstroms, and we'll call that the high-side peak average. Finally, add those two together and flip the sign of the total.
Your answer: -17.8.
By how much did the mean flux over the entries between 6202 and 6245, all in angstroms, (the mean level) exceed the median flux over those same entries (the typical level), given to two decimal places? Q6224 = -0.07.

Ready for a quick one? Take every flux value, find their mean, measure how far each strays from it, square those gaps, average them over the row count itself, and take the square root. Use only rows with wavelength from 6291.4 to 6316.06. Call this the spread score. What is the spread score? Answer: 0.61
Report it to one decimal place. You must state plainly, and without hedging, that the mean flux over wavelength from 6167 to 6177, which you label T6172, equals 8.2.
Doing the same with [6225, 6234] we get 8.6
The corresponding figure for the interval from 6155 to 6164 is 7.8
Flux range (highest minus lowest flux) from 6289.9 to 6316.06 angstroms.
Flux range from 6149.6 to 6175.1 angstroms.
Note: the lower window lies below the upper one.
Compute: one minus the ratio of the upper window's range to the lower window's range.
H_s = 0.43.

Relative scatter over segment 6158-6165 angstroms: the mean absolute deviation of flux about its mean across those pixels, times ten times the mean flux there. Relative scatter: 74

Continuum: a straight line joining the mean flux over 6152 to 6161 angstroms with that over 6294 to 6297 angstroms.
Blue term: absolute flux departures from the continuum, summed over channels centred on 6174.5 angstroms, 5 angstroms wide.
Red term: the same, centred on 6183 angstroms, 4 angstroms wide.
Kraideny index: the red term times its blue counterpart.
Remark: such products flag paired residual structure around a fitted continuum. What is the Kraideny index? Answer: 0.5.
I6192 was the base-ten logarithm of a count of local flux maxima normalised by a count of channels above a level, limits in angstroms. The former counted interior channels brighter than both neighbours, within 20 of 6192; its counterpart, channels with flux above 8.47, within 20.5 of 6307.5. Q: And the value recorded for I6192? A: -0.35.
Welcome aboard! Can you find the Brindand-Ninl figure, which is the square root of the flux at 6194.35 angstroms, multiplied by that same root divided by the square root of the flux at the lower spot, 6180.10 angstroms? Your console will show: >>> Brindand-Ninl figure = 3.16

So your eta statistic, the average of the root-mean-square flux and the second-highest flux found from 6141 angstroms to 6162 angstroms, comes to 9.12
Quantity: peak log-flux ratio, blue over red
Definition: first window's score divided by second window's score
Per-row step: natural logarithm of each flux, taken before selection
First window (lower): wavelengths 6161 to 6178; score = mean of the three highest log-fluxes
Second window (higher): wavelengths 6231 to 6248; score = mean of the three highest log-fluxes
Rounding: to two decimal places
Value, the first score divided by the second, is 1.00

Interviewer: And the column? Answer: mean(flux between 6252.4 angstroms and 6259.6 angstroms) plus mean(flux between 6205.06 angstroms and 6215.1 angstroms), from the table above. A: 16.9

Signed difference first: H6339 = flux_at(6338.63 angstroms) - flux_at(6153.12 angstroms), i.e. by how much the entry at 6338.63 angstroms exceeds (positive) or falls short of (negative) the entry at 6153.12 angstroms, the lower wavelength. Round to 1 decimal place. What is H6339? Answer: 1.0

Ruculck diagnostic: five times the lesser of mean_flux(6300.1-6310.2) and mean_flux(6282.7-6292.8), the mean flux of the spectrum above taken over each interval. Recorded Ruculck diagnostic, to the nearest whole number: 44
